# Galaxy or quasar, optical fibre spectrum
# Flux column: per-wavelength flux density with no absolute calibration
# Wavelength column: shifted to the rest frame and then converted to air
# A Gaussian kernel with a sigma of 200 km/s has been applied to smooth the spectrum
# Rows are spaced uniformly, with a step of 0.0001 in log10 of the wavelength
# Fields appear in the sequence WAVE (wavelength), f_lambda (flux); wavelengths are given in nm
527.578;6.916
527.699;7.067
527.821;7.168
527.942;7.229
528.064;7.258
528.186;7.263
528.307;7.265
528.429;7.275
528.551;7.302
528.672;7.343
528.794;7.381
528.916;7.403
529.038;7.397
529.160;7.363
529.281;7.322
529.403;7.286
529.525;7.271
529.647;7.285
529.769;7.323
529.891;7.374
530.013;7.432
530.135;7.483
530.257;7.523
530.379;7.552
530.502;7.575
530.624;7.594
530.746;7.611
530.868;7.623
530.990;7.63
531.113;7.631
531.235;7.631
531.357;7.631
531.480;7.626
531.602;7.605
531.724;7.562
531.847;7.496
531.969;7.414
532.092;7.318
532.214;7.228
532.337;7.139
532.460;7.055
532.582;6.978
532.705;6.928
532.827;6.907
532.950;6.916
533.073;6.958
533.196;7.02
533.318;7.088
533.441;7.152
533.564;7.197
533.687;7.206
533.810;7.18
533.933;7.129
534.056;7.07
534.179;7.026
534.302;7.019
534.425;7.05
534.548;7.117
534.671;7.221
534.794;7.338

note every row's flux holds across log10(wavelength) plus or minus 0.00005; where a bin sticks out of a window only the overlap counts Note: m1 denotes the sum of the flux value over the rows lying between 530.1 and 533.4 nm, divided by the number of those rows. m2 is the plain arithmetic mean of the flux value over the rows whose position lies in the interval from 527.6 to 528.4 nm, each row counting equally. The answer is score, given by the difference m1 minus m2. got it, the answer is 0.15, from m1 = 7.36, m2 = 7.21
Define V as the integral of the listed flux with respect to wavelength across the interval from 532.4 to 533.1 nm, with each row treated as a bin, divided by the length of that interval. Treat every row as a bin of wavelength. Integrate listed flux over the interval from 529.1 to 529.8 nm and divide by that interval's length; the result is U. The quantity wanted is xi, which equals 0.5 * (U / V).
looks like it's 0.525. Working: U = 7.31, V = 6.96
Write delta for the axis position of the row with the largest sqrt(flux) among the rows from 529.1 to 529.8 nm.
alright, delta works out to 529.160 nm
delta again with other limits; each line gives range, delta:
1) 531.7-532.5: 531.724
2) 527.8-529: 528.916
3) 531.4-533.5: 531.480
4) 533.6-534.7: 534.671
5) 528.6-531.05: 530.990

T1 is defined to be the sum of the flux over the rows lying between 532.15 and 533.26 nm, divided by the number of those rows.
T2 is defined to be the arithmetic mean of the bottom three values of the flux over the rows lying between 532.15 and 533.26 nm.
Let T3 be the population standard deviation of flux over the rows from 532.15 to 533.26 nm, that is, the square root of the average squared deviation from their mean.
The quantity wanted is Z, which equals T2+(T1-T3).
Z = 13.8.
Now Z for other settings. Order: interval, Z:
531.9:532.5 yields 14.2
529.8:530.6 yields 14.8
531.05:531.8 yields 15.2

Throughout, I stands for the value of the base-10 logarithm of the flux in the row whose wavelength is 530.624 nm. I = 0.880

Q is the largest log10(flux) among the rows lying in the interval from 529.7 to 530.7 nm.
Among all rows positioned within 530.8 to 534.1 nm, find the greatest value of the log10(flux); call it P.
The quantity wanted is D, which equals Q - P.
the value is -0.002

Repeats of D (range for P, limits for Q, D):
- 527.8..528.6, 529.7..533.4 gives 0.019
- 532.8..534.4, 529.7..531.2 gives 0.025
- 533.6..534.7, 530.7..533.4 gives 0.024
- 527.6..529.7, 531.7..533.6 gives 0.009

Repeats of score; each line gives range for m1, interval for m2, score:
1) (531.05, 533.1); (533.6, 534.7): 0.18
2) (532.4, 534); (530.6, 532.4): -0.46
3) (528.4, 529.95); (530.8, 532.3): -0.20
